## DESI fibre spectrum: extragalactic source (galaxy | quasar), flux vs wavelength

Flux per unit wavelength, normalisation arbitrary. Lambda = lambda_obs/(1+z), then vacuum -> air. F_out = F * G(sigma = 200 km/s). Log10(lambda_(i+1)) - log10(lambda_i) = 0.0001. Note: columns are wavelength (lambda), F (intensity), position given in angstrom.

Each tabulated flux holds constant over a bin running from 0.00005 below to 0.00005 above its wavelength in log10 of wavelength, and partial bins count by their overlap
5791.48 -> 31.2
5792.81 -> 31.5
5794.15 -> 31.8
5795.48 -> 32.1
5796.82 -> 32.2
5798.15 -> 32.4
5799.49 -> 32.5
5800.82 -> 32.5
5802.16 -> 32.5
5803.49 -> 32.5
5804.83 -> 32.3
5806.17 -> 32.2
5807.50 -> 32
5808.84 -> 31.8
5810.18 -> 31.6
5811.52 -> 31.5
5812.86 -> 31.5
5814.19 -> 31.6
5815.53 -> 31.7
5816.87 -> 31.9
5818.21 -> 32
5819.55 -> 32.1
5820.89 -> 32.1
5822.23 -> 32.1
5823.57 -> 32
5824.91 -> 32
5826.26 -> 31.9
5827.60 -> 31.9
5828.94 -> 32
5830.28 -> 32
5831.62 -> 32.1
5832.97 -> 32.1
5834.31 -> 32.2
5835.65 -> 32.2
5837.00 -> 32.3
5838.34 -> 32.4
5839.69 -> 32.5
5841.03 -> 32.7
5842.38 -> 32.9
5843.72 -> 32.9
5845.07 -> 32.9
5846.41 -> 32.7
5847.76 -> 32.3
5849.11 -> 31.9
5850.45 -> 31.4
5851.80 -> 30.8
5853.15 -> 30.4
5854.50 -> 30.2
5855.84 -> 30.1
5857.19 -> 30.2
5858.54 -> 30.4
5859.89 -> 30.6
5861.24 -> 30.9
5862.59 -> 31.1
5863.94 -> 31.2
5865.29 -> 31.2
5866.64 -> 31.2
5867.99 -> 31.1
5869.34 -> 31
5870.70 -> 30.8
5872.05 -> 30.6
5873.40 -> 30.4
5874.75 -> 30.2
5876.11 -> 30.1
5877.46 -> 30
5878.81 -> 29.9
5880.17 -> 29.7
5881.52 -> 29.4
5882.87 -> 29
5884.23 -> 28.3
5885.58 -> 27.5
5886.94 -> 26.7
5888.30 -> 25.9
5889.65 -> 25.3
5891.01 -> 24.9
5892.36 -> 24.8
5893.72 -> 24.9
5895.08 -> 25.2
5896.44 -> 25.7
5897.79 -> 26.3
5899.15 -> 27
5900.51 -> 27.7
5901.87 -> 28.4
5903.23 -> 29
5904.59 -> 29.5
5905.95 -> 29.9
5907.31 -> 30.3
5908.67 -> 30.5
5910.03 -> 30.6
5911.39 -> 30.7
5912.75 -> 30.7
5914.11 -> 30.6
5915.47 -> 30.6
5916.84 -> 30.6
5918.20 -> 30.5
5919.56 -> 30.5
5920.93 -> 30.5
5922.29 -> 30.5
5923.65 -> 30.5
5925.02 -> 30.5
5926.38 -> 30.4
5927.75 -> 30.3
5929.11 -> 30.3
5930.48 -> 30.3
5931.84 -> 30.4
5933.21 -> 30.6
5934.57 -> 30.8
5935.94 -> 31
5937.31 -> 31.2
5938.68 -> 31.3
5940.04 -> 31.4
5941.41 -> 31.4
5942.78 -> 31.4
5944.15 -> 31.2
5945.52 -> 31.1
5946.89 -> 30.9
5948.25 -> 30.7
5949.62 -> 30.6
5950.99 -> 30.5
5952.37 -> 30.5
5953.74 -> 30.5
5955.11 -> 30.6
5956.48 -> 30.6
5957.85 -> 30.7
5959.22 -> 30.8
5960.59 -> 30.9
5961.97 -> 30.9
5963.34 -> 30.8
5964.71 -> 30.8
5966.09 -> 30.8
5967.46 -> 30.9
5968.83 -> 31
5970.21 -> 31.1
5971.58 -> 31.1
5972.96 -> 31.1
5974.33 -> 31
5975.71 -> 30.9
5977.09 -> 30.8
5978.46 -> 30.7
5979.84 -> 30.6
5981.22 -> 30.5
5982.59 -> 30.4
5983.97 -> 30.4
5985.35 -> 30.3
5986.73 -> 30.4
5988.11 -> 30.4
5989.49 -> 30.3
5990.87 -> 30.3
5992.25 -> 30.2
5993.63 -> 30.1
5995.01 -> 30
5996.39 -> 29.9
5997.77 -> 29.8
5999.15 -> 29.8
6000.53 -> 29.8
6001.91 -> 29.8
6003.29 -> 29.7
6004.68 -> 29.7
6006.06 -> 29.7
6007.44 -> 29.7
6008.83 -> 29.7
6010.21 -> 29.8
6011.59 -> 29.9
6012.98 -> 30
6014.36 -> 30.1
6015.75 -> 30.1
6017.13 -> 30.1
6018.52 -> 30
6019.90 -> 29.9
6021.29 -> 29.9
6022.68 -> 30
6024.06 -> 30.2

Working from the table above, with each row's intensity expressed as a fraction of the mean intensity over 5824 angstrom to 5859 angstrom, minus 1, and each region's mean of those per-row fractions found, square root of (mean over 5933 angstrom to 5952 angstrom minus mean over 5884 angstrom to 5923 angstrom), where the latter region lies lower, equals 0.286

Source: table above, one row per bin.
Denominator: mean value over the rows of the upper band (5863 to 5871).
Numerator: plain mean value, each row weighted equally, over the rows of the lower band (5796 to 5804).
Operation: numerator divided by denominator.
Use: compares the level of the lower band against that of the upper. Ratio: 1.04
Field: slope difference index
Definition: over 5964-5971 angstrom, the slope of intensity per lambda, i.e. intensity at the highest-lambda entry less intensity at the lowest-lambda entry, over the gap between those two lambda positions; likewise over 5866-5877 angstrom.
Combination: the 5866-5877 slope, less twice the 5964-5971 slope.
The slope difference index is -0.23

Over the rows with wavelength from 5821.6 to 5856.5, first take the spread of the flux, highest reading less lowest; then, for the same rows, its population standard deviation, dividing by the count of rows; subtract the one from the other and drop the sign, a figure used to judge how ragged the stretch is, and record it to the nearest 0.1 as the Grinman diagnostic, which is 2.0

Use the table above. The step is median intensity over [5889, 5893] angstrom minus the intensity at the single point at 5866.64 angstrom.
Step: -6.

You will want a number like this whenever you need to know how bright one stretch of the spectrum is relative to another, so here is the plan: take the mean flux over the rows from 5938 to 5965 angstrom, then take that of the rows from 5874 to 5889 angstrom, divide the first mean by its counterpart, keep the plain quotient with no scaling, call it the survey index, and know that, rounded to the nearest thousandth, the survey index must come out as 1.073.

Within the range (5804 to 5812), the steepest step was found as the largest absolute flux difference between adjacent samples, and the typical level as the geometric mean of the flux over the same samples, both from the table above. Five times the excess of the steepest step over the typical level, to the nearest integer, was -158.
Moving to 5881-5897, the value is -128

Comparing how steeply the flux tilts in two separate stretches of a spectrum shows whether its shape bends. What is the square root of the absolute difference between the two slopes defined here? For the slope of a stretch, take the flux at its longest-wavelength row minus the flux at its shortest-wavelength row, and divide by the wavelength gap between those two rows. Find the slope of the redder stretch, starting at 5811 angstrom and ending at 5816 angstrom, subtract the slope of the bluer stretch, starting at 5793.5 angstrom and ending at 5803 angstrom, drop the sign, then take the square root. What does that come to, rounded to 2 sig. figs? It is 0.19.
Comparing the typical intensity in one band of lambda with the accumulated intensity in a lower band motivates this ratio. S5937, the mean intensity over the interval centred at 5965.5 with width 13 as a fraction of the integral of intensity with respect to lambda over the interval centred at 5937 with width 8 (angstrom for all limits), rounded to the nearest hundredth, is 0.12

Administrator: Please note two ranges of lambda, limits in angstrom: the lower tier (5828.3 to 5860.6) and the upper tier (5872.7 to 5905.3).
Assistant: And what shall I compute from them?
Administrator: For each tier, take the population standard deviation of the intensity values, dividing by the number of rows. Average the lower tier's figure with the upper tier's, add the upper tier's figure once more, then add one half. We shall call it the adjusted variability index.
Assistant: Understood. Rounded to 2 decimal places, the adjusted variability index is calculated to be 3.89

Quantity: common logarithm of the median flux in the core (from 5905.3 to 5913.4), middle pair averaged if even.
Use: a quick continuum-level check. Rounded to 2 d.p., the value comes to 1.49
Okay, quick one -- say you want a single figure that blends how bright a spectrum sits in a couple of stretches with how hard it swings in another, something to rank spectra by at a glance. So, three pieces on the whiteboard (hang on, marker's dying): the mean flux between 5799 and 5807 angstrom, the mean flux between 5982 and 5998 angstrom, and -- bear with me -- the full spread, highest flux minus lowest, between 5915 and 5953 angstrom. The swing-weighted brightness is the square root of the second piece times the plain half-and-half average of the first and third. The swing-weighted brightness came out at 22.5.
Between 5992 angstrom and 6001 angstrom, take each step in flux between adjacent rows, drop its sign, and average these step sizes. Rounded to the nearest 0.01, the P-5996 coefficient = 0.07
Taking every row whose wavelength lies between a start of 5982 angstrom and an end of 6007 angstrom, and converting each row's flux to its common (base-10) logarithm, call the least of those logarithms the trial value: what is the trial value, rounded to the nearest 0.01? 1.47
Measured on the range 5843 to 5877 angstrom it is 1.48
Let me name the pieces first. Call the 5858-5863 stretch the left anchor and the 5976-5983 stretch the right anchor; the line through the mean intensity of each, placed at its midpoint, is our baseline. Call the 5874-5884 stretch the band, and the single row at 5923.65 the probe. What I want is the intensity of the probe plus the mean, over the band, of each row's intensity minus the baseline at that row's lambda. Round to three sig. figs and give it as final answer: 29.5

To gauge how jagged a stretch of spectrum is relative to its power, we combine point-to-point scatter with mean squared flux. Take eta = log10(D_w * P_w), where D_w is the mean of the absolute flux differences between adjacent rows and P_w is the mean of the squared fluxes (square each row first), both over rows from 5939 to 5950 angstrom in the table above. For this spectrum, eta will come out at 2.04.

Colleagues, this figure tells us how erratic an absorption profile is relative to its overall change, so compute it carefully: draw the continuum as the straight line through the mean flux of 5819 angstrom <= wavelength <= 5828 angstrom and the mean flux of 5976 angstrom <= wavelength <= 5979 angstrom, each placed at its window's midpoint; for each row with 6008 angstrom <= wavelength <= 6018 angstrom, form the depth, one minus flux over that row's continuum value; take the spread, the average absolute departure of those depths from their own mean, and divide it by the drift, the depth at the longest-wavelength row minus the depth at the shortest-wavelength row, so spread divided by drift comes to -0.33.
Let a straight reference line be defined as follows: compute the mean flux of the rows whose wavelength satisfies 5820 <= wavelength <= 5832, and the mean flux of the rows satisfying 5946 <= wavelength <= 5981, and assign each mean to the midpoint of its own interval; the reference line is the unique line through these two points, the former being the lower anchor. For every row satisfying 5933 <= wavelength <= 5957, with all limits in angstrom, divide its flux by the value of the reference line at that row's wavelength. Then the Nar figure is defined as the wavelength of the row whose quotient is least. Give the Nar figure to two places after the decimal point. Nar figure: 5933.21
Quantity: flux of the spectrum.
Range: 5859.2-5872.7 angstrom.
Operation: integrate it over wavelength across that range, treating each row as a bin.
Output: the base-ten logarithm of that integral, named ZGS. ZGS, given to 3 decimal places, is 2.621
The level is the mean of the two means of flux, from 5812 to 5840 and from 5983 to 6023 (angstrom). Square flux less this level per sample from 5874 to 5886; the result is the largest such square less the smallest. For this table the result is 12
